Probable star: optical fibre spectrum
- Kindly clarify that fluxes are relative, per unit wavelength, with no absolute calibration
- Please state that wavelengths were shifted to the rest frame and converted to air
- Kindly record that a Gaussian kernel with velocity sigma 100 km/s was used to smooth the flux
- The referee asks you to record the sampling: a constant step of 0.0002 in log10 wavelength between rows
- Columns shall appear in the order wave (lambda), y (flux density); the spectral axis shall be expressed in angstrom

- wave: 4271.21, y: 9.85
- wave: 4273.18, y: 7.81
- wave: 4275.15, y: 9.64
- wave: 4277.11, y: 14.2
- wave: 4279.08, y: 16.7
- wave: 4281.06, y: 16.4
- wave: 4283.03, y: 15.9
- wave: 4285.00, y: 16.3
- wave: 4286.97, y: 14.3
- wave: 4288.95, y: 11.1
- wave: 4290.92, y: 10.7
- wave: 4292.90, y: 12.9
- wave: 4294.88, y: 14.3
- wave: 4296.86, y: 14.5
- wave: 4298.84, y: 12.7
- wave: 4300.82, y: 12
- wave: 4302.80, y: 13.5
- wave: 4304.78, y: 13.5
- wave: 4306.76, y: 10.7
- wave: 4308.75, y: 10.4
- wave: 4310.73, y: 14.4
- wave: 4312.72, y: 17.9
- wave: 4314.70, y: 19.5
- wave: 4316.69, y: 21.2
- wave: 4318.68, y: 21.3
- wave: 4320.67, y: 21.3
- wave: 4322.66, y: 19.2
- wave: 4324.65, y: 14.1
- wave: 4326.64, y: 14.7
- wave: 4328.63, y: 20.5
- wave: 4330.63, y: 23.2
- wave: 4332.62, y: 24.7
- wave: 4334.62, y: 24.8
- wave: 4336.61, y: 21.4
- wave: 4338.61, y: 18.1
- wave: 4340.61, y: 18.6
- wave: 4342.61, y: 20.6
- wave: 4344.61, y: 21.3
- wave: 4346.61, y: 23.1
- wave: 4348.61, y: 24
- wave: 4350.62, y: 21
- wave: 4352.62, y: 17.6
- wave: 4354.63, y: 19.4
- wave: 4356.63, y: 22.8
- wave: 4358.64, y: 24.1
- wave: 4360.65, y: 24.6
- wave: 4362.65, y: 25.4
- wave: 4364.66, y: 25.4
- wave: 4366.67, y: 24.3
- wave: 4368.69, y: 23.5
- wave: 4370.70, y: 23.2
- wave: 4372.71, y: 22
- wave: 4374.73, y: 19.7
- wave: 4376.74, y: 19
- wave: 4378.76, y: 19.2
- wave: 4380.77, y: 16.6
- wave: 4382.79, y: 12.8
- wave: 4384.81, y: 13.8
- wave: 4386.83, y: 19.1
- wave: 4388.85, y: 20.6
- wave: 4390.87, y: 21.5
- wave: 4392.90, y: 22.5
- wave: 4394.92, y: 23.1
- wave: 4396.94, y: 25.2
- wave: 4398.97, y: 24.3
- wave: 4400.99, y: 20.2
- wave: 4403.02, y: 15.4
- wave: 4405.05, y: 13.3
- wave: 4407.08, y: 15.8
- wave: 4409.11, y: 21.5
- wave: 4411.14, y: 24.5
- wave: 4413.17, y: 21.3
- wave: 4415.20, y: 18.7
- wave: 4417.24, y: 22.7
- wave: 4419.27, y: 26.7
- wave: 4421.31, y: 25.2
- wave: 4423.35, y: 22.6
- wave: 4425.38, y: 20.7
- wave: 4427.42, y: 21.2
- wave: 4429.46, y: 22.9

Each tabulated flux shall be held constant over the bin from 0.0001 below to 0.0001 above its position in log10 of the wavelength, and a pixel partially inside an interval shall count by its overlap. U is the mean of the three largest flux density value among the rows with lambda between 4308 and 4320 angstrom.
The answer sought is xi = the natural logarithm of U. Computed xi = 3.03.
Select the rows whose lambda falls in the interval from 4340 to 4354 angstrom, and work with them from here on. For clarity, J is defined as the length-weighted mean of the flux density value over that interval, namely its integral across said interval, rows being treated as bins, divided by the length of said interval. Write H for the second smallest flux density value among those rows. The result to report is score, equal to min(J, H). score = 19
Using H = 18.6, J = 20.9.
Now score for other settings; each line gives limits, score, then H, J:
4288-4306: 11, 11.1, 12.8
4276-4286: 16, 15.9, 15.8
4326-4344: 18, 18.1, 20.9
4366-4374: 23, 23.2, 23.1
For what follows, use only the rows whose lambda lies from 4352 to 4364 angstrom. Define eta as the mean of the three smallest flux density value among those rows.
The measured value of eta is 20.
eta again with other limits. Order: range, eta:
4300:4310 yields 11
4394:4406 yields 16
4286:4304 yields 11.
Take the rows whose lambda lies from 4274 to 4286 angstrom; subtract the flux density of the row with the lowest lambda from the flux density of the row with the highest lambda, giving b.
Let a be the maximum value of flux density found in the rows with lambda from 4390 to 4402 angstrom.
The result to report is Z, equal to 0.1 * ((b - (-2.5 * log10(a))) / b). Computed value 0.15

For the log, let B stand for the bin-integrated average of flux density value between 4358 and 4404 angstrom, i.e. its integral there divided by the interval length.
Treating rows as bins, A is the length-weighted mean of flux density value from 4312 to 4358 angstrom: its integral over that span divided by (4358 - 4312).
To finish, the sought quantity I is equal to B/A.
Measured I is 1.03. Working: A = 20.5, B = 21.1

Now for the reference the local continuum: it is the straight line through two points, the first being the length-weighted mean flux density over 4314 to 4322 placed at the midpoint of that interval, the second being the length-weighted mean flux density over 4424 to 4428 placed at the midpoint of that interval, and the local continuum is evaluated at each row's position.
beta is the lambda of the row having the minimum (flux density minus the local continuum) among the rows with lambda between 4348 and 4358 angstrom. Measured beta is 4352.62 angstrom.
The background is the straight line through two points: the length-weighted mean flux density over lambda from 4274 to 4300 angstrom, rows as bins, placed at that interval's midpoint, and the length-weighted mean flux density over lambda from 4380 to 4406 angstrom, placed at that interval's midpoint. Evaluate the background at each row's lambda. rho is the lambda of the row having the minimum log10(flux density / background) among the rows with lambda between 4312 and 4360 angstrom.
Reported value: 4324.65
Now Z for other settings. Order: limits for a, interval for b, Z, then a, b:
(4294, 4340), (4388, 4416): -0.08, 24.8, -2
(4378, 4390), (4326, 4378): 0.18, 20.6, 4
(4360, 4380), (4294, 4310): 0.01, 25.4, -4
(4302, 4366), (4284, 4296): -0.08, 25.4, -2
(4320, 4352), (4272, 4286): 0.14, 24.8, 8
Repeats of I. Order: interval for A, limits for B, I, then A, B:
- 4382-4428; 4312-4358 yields 1.00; 20.6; 20.5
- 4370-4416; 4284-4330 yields 0.78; 19.7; 15.3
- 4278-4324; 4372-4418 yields 1.29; 15.2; 19.7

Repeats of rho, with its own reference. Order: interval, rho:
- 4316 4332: 4324.65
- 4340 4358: 4352.62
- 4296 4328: 4308.75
